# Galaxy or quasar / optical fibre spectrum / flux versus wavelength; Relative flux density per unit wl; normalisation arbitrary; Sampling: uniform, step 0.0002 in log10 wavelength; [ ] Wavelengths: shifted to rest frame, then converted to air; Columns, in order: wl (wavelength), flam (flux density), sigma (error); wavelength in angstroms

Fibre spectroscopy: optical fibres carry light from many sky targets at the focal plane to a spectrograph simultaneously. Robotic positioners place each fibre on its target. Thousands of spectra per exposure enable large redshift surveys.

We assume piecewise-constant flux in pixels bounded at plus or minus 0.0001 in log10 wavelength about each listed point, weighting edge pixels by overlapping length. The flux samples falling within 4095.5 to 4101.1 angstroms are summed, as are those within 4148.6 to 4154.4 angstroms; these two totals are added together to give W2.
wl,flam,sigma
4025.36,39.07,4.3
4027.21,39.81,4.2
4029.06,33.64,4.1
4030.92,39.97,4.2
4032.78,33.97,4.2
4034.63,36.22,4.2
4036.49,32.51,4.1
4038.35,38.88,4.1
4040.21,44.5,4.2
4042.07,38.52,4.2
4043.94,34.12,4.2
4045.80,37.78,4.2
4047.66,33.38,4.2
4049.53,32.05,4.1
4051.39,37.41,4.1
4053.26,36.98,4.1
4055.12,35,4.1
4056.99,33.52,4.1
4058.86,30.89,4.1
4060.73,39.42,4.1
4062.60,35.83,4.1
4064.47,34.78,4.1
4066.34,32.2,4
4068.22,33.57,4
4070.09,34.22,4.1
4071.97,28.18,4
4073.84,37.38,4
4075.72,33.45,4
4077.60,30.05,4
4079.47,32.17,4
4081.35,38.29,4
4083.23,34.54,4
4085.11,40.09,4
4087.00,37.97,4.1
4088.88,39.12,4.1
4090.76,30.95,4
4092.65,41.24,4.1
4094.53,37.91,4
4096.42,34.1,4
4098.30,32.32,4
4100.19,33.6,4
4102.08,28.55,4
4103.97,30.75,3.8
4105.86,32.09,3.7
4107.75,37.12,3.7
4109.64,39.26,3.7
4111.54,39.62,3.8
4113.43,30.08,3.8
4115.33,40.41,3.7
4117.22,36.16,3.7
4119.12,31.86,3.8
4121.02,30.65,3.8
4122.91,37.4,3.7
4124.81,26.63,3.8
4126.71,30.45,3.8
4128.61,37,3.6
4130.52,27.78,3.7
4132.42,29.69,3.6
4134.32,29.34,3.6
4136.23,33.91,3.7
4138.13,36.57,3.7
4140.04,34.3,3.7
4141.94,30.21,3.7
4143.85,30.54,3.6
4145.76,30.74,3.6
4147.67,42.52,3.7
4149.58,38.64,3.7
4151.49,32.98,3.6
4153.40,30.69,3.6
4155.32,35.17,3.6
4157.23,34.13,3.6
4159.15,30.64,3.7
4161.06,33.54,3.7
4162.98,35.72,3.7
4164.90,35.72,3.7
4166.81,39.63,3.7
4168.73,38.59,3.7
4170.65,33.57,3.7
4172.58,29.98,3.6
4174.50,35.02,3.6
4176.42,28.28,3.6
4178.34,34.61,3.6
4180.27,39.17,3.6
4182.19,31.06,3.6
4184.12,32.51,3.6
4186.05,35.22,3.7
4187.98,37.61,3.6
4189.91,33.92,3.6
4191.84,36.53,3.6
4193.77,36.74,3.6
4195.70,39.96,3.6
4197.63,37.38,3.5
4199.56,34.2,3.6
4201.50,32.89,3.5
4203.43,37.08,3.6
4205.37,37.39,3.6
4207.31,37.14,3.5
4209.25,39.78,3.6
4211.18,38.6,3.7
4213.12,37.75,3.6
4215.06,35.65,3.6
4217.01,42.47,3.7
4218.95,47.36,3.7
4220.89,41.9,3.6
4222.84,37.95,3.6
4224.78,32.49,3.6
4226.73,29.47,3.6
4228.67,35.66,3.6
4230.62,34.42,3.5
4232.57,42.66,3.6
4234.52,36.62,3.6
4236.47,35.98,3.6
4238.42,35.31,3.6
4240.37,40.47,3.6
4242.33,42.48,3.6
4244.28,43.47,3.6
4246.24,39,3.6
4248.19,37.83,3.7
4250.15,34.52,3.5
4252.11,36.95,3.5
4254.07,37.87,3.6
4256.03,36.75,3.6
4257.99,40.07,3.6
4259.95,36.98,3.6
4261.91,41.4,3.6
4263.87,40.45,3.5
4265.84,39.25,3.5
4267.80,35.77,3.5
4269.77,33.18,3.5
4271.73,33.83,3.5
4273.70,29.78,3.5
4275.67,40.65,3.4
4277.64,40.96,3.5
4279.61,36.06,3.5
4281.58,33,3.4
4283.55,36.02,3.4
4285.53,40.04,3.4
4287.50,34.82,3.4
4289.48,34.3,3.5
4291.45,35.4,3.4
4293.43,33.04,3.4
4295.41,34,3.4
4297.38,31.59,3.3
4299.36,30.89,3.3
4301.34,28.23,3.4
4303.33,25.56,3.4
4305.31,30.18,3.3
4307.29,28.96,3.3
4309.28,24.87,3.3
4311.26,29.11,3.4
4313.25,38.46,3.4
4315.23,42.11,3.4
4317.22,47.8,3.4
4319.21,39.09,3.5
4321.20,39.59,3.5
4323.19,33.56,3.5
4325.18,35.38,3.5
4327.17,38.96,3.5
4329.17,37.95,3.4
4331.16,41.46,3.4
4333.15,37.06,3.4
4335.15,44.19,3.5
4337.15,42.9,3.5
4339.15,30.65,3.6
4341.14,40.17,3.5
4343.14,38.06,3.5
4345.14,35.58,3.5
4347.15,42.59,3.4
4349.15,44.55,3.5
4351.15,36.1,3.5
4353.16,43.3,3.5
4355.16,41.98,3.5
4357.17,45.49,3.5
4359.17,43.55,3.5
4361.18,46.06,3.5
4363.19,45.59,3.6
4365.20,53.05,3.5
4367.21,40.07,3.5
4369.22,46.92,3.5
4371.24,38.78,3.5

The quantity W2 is 202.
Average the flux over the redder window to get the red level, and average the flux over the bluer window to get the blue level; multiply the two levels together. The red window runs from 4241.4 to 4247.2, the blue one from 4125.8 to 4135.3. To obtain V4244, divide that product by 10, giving 128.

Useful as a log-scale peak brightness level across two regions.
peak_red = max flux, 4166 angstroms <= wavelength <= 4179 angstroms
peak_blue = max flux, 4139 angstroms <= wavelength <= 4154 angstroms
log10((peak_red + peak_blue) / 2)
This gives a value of 1.61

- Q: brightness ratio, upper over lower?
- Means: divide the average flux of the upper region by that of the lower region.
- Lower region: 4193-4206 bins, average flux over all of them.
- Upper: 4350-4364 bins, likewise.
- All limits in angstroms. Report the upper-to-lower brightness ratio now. 1.18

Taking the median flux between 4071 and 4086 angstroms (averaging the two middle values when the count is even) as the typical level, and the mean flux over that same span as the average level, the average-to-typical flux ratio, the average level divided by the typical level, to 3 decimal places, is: 1.008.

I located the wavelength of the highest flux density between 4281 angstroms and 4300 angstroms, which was 4285.53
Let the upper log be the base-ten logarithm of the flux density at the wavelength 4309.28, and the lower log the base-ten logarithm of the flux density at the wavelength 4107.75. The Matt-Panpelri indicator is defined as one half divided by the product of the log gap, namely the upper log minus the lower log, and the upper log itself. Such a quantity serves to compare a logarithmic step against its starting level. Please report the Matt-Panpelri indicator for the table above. -2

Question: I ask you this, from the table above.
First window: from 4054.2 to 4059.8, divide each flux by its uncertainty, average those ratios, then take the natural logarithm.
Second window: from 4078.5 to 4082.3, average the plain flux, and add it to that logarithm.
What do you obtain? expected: 37.3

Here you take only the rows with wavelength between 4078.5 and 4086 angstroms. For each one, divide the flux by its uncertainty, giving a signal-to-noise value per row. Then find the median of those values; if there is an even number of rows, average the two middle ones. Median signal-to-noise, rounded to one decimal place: 9.1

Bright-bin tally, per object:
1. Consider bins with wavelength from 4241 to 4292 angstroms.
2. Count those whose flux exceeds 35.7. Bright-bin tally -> 18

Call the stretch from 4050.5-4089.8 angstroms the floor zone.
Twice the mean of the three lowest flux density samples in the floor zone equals 59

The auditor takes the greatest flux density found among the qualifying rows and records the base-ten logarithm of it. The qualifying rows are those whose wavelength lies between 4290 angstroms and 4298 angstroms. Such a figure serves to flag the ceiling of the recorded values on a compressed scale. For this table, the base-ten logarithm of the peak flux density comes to 1.55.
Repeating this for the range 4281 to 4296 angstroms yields 1.60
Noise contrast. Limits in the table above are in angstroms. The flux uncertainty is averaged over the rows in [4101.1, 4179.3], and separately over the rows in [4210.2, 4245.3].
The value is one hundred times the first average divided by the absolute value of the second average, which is 102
